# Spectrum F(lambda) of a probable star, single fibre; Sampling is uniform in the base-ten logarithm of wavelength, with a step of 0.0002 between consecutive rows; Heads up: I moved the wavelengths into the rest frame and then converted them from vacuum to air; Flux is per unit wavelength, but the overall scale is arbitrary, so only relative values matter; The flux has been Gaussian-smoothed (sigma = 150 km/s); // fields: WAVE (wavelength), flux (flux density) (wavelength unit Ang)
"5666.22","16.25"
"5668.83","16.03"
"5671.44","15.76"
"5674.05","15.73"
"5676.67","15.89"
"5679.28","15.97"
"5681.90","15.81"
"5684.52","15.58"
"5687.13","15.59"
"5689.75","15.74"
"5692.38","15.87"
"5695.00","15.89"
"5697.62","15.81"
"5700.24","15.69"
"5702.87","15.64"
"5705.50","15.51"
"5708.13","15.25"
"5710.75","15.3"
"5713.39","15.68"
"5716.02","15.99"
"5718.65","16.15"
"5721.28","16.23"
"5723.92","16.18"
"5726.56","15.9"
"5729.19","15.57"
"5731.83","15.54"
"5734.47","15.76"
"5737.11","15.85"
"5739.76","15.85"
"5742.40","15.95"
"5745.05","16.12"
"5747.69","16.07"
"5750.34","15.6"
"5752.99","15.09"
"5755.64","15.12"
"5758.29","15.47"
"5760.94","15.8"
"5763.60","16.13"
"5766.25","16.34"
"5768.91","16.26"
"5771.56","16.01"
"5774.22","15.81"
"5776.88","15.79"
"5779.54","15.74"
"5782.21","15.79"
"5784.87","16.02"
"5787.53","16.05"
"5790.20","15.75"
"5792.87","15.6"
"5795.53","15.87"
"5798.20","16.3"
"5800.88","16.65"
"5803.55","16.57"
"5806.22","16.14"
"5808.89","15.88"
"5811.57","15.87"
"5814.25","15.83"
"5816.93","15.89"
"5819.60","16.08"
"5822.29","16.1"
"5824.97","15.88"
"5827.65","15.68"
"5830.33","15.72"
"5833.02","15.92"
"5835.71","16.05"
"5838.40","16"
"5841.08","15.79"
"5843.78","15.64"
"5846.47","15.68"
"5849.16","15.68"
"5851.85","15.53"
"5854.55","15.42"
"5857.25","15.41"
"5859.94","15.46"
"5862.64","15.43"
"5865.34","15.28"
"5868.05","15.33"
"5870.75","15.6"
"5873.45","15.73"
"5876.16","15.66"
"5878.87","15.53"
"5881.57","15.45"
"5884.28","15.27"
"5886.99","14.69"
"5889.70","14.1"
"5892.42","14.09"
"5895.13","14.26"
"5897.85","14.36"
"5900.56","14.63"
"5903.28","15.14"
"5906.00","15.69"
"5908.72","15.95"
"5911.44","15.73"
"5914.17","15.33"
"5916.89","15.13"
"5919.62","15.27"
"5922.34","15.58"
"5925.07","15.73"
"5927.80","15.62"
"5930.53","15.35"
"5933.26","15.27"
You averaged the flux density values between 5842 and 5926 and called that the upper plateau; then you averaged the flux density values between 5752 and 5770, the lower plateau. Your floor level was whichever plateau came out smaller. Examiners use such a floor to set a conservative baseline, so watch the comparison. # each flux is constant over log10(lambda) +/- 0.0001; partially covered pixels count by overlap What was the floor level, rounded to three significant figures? 15.3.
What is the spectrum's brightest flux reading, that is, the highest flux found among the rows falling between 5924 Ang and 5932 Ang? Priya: 15.73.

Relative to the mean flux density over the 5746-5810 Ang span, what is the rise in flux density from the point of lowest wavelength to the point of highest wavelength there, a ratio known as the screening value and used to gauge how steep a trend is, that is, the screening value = -0.01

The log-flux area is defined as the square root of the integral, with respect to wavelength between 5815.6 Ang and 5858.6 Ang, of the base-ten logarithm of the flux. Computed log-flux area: 7.18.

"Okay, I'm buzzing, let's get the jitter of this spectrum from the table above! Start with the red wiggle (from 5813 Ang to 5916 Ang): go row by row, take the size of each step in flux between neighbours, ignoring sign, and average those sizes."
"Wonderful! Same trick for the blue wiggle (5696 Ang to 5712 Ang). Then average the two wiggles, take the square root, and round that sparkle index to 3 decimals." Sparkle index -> 0.387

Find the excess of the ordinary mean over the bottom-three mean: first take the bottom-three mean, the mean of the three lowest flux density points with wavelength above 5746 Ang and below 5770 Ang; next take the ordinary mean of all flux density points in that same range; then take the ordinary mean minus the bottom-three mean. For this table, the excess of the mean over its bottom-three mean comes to 0.5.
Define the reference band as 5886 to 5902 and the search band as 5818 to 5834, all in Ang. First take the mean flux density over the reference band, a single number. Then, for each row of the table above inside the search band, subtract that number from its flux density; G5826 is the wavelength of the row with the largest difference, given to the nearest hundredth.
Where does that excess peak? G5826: 5822.29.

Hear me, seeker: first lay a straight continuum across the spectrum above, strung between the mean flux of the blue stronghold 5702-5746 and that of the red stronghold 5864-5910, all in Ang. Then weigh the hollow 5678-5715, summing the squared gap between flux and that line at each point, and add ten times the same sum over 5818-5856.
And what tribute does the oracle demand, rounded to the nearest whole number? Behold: 38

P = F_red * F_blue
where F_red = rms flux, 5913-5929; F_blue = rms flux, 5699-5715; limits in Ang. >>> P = 240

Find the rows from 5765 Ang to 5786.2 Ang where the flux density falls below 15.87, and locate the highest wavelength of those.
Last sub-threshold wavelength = 5782.21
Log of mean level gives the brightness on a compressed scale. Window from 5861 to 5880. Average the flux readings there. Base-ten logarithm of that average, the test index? 1.19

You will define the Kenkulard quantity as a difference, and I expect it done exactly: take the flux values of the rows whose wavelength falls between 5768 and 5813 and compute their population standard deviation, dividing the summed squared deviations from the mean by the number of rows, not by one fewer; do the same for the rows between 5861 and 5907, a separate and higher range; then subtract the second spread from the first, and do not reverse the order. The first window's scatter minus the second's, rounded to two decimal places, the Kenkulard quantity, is -0.28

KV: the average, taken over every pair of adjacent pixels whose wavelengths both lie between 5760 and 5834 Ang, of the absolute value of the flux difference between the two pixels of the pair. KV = 0.17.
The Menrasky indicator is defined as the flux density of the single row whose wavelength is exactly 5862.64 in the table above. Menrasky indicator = 15.43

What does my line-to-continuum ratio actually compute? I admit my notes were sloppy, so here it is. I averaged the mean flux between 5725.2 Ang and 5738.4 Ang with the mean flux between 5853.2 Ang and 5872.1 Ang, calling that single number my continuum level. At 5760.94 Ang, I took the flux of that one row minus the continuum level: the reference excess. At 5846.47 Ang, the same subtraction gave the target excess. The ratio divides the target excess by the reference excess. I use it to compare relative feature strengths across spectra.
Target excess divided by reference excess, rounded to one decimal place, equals 0.5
